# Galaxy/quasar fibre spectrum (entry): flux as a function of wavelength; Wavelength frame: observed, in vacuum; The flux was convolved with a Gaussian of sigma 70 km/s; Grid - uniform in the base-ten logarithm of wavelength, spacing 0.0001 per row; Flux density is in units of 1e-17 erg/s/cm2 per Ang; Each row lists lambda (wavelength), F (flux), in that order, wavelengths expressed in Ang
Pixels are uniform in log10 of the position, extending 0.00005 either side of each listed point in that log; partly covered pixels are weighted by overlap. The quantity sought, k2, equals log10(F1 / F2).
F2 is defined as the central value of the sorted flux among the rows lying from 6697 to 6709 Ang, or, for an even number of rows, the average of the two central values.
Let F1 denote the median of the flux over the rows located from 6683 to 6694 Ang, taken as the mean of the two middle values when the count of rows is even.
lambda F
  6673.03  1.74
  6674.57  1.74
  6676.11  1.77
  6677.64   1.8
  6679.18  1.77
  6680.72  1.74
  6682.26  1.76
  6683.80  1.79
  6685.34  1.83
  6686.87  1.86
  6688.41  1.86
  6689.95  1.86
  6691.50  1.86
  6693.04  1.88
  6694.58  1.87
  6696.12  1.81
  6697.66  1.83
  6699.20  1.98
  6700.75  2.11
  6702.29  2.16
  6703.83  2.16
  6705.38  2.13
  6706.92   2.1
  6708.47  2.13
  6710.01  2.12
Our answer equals -0.06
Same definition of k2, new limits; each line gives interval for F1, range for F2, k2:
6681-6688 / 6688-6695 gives -0.01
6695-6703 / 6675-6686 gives 0.05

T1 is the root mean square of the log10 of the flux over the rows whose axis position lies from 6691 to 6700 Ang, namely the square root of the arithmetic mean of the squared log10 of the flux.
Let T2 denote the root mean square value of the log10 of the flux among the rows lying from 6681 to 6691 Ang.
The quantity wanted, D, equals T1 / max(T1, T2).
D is 1.00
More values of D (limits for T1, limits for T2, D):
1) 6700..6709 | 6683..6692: 1.00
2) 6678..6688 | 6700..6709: 0.77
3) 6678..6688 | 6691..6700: 0.93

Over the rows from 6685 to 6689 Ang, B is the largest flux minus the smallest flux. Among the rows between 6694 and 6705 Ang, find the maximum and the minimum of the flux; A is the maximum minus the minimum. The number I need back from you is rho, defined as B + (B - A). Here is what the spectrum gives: -0.29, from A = 0.350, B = 0.030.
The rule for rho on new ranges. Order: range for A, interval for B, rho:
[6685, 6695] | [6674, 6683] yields 0.07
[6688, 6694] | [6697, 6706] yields 0.64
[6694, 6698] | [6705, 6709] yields 0.00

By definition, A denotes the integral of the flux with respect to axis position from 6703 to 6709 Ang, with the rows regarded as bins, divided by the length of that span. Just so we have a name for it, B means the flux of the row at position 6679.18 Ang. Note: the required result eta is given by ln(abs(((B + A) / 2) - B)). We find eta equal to -1.7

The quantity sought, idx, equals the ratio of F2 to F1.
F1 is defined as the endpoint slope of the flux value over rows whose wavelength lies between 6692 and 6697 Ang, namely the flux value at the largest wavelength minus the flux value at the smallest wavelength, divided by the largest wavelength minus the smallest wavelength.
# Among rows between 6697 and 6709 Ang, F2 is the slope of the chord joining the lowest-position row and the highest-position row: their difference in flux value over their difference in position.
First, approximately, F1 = -0.023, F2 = 0.03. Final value -1.2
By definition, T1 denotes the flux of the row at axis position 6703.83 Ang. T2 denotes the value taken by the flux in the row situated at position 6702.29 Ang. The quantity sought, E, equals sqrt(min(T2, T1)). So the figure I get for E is 1.47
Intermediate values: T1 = 2.16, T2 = 2.16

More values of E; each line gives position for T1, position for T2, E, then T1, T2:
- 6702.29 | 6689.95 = 1.36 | 2.16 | 1.86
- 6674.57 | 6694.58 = 1.32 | 1.74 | 1.87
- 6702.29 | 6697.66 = 1.35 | 2.16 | 1.83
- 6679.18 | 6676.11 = 1.33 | 1.77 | 1.77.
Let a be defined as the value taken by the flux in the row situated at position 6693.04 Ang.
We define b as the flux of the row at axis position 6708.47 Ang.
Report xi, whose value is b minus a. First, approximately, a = 1.88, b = 2.13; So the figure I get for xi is 0.25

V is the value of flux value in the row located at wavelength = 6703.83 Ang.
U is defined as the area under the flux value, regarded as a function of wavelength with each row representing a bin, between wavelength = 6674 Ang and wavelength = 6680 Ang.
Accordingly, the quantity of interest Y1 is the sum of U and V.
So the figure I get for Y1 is 12.8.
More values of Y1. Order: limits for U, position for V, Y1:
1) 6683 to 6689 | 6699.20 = 13.0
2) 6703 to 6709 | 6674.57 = 14.5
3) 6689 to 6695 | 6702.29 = 13.3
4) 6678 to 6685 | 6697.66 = 14.2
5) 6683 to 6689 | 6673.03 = 12.8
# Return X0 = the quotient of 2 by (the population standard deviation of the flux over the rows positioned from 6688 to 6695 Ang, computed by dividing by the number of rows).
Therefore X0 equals 250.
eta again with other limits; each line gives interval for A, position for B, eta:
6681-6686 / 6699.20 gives -2.3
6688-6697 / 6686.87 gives -6.1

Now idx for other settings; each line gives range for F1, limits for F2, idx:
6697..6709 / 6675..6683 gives -0.1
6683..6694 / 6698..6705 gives 4.0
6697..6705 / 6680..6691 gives 0.2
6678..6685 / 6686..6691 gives 0.0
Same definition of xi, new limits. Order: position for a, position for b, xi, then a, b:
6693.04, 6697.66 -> -0.05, 1.88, 1.83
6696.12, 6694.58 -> 0.06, 1.81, 1.87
